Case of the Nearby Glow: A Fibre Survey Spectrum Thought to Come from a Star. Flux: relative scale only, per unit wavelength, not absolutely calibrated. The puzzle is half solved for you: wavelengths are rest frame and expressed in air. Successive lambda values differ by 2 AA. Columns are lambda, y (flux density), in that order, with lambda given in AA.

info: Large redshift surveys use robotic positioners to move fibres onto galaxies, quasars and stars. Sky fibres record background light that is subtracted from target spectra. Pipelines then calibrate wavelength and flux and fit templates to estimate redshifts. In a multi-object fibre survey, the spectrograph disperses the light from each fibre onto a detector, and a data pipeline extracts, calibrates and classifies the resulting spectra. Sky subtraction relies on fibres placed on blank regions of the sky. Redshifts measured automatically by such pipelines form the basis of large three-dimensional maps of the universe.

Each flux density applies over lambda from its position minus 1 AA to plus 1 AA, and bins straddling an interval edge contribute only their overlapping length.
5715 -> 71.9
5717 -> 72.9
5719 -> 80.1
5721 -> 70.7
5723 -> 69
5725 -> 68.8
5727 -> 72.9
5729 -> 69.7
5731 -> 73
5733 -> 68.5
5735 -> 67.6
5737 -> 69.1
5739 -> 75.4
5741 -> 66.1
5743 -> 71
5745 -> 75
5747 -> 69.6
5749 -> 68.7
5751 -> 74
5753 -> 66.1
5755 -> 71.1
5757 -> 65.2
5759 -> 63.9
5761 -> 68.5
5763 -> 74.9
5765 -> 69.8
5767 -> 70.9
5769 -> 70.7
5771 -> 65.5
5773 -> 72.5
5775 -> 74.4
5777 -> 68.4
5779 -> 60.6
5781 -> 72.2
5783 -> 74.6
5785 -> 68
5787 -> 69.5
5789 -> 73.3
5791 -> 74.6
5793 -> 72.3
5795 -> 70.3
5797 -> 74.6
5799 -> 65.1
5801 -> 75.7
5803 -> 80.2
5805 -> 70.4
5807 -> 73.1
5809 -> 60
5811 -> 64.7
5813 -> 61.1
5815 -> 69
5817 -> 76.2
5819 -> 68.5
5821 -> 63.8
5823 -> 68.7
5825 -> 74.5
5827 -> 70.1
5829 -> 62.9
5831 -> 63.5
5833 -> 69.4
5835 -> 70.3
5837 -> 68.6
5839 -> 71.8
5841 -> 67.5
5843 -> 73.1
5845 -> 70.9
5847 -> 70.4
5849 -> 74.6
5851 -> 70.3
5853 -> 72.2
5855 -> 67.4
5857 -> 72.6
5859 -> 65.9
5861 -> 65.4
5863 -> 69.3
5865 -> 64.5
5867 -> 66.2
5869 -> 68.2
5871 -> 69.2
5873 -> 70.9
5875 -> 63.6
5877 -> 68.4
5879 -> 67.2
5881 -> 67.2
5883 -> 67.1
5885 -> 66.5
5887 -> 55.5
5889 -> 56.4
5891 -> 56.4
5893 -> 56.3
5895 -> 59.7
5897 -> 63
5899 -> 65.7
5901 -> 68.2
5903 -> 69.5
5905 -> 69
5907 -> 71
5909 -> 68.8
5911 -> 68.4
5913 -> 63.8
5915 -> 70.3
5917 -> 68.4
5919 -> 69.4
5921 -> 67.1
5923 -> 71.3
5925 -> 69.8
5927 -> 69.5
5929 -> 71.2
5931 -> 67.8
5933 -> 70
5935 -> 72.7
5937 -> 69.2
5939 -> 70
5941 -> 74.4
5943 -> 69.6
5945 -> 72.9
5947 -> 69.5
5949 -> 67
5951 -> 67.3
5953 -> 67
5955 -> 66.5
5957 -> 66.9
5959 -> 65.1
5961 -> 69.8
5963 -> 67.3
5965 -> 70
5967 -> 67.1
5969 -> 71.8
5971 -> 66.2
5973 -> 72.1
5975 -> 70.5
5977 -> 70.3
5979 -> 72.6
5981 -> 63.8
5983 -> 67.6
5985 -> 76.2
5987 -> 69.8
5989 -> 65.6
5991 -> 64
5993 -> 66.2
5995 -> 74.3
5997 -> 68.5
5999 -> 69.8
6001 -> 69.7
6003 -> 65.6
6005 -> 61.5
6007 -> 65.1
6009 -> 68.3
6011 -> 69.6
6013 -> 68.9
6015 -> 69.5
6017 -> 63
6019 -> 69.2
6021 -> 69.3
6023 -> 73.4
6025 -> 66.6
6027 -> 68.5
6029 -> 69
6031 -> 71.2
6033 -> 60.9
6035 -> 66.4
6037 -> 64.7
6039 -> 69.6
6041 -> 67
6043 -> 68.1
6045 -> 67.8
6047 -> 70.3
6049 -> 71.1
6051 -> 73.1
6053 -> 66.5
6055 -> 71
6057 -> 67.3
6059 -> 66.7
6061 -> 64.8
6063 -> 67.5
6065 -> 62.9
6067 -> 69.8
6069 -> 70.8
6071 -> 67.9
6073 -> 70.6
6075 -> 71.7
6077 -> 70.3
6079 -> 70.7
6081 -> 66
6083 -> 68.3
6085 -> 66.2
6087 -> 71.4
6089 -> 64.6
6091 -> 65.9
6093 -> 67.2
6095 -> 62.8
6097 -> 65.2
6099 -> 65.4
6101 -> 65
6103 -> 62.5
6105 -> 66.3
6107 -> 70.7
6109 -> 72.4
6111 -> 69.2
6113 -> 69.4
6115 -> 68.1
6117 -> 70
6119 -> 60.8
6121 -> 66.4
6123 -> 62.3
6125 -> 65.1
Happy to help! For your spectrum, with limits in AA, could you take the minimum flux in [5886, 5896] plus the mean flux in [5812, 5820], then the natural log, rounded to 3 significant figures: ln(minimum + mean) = 4.82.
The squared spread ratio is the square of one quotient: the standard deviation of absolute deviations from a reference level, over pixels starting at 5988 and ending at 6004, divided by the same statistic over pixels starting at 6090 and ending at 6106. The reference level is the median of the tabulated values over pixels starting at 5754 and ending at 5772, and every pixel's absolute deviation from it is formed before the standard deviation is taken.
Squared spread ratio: 1.8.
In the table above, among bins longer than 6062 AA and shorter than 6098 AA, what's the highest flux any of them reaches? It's 71.7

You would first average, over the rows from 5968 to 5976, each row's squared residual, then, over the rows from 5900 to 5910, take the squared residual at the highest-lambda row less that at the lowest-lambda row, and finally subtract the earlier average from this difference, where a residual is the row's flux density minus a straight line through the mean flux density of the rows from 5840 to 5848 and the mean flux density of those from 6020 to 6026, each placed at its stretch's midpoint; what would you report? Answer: -8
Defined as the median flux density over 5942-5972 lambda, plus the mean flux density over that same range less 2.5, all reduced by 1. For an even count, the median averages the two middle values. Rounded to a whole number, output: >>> 132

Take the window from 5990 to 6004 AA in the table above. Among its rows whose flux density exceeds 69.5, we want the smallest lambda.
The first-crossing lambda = 5995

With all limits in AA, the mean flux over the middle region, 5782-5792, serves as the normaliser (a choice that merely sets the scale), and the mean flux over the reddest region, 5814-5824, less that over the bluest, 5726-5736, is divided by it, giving -0.02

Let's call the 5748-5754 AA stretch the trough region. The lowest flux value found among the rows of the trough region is 66.1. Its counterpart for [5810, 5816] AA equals 61.1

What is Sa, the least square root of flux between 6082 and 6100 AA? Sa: 7.92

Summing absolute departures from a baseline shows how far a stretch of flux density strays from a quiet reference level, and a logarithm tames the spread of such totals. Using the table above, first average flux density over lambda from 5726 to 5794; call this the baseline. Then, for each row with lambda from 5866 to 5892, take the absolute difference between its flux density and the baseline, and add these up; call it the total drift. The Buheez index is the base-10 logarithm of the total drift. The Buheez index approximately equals 1.85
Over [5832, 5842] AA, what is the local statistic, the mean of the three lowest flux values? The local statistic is 68.5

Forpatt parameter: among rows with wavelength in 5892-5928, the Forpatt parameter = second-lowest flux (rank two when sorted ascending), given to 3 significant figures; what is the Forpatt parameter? 59.7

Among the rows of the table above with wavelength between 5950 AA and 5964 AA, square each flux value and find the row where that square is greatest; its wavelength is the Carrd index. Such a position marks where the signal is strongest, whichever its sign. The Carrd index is 5961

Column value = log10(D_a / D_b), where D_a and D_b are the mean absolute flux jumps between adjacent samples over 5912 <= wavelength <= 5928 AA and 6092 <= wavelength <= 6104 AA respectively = 0.11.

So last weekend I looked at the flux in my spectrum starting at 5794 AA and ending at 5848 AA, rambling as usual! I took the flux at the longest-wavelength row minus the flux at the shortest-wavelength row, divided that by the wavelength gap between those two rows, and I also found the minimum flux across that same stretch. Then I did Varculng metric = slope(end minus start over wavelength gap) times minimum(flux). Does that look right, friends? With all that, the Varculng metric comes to 0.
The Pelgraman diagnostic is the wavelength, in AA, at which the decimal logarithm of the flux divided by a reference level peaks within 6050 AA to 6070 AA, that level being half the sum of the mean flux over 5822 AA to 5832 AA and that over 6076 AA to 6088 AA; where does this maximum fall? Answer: 6051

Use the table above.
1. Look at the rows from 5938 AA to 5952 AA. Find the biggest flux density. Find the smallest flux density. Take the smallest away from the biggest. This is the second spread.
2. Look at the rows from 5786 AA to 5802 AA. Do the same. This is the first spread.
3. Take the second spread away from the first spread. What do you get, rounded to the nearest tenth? 3.2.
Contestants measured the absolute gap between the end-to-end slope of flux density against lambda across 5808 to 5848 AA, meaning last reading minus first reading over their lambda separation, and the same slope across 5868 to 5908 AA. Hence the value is 0.20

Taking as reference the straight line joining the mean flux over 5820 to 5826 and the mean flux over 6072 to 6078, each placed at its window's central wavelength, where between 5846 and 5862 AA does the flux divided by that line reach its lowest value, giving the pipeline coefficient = 5861 AA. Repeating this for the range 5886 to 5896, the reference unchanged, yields 5887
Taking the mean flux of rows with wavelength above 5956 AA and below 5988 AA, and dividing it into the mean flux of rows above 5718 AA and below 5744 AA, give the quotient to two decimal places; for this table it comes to 1.02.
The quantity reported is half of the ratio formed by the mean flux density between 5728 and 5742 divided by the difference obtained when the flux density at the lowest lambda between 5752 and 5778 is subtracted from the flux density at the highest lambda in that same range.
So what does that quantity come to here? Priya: 15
